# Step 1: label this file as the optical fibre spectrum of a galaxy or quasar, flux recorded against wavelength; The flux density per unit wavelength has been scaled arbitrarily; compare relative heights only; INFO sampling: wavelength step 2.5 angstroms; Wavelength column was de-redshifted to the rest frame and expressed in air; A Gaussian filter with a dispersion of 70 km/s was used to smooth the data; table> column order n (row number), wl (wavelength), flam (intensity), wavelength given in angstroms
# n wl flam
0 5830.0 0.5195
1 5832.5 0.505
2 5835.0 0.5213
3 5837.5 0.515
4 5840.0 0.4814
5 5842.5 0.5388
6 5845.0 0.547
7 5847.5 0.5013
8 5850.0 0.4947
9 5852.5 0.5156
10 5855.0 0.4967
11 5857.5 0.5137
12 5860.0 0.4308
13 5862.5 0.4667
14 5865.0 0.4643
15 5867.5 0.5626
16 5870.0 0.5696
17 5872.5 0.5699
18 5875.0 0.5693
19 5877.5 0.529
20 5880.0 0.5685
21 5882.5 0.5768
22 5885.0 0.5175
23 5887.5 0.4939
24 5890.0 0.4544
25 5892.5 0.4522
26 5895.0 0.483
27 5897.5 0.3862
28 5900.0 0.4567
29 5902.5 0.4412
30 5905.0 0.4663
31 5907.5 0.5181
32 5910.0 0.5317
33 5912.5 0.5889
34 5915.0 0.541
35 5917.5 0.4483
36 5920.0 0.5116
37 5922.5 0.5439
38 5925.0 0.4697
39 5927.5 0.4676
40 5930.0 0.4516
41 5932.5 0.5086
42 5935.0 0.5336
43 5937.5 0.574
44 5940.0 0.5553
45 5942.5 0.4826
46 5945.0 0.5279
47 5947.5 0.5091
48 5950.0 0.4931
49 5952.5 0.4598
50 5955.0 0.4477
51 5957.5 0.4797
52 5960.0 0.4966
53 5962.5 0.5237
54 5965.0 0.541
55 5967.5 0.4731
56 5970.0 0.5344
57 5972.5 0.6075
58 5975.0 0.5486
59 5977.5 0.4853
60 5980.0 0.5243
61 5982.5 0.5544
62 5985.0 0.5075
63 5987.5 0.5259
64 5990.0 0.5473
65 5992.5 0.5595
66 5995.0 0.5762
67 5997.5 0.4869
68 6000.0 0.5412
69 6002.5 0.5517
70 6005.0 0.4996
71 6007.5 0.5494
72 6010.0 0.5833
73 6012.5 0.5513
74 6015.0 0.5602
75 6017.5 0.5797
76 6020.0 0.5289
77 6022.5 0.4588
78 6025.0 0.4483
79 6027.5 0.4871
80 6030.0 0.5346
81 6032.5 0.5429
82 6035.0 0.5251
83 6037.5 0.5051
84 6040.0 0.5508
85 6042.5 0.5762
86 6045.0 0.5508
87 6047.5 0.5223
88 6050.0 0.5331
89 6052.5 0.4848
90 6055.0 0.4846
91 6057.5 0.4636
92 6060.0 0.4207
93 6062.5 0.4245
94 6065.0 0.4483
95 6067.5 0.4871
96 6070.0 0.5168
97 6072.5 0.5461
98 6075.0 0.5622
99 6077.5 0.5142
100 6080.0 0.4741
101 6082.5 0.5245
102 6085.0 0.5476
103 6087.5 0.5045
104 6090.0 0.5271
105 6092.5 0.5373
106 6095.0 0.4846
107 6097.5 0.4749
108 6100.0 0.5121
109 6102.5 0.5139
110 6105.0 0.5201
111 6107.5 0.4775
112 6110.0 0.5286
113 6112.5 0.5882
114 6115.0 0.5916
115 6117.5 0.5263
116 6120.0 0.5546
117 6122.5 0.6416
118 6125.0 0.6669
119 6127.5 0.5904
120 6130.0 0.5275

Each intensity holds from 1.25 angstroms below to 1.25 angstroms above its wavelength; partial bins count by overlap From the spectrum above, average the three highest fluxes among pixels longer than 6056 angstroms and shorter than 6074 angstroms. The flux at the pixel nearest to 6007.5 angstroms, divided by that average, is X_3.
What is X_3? 1.06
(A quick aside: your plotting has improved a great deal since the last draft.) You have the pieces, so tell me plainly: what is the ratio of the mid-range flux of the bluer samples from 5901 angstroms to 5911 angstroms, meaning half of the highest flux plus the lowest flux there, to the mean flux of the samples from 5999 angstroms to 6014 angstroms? 0.89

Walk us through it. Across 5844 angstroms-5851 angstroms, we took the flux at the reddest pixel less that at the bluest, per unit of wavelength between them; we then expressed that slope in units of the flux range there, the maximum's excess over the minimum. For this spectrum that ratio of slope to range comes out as -0.20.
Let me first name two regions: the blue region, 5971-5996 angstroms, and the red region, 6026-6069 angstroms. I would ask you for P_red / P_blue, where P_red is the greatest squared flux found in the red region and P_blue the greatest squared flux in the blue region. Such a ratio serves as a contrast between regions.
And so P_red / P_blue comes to 0.90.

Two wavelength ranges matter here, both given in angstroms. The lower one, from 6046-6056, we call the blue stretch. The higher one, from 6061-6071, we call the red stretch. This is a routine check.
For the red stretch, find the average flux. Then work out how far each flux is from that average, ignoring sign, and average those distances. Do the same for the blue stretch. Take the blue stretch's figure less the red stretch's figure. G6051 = -0.011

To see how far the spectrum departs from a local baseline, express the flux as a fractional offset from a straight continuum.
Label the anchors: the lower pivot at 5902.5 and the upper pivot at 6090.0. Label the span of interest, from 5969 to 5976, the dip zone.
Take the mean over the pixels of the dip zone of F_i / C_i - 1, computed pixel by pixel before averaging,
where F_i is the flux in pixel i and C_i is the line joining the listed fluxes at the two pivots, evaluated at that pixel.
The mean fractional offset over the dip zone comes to 0.19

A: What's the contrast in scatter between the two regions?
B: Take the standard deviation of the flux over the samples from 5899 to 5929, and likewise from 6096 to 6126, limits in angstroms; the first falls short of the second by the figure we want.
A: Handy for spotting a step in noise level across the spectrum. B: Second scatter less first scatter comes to 0.014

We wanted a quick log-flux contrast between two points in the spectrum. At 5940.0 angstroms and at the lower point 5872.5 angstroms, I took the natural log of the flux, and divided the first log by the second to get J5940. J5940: 1.05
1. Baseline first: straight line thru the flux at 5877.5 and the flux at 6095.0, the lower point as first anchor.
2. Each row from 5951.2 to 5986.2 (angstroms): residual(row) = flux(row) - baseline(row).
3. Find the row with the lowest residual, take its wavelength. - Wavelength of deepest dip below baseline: 5955.0 angstroms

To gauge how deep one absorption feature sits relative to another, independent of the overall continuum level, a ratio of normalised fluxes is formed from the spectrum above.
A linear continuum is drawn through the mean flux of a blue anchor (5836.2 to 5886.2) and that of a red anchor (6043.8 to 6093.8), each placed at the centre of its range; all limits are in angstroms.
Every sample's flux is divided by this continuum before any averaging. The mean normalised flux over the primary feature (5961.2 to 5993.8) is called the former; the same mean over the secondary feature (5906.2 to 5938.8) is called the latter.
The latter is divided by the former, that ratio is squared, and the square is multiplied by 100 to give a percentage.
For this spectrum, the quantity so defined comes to 91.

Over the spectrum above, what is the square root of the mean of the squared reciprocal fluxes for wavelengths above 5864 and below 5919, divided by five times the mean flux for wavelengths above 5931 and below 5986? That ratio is 0.776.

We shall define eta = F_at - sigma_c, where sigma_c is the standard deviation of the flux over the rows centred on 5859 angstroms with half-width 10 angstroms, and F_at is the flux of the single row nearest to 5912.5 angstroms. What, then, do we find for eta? 0.55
